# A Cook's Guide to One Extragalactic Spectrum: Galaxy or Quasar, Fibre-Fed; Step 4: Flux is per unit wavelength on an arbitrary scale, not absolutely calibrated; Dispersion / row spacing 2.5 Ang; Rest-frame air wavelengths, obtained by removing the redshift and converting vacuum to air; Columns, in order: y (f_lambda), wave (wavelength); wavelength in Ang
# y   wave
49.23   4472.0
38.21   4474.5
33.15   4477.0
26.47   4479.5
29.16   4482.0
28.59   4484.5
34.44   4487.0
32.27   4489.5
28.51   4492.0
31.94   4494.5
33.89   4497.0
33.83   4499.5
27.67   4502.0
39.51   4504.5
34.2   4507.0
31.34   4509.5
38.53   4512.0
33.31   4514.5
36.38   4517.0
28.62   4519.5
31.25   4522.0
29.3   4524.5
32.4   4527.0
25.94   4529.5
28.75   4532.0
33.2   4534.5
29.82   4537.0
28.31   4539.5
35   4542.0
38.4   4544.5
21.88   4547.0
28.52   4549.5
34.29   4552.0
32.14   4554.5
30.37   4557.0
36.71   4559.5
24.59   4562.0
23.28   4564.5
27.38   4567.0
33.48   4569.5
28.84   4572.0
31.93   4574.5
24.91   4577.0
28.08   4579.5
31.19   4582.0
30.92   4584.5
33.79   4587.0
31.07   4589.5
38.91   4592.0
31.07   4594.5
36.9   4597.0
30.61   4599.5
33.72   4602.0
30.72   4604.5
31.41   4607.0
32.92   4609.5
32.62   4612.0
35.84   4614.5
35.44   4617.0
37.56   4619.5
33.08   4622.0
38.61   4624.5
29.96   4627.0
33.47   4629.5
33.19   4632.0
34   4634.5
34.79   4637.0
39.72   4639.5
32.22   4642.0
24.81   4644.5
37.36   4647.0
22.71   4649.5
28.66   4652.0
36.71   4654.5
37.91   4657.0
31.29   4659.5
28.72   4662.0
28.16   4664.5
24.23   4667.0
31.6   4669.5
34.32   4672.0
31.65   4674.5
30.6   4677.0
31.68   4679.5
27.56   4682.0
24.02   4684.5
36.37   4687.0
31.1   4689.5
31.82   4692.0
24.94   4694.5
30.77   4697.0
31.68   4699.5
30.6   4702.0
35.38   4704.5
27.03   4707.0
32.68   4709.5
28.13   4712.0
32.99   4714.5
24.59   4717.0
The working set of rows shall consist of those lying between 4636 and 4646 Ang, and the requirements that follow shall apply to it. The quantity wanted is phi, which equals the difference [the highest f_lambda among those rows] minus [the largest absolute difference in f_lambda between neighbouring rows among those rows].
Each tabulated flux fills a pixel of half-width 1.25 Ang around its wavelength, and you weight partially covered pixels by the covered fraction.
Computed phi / 32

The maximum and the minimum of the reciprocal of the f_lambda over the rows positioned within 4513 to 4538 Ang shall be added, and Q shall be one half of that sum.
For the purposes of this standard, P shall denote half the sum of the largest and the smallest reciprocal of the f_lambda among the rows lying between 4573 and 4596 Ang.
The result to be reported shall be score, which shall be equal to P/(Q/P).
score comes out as 0.033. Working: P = 0.033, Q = 0.0330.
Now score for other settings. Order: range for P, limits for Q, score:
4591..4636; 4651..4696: 0.026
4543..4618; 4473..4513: 0.040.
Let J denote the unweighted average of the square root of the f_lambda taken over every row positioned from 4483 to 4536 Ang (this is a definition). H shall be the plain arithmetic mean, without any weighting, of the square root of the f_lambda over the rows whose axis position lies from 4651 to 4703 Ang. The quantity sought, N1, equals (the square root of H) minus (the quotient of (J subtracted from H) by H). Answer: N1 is 2.374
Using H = 5.53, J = 5.66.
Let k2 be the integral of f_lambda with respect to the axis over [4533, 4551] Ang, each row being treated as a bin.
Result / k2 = 554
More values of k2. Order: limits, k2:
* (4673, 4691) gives 549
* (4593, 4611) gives 586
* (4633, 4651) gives 579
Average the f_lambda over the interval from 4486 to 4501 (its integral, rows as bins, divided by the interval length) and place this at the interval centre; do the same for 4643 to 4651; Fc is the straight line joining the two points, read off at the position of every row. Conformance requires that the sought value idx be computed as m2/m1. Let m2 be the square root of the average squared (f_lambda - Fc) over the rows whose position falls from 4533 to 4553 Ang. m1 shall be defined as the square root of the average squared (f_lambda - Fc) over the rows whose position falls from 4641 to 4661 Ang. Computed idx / 0.76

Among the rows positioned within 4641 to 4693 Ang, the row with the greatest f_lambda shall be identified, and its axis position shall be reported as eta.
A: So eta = 4657.0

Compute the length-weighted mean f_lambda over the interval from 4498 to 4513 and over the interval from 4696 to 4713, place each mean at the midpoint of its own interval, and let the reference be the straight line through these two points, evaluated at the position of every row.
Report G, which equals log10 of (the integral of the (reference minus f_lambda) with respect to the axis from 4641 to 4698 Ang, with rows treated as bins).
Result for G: 1.8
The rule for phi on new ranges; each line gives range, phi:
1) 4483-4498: 29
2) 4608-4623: 33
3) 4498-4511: 28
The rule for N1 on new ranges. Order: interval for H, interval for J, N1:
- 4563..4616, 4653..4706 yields 2.359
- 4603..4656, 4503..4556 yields 2.379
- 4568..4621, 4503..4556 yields 2.377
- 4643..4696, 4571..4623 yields 2.379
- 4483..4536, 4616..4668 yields 2.383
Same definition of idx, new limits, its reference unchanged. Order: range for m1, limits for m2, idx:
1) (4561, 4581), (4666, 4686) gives 0.92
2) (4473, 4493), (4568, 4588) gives 0.74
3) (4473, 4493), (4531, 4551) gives 1.25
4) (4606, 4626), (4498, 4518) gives 0.72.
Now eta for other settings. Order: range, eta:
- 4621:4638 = 4624.5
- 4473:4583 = 4504.5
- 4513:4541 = 4517.0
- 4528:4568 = 4544.5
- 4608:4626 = 4624.5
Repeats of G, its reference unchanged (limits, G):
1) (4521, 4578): 2.3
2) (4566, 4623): 1.3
